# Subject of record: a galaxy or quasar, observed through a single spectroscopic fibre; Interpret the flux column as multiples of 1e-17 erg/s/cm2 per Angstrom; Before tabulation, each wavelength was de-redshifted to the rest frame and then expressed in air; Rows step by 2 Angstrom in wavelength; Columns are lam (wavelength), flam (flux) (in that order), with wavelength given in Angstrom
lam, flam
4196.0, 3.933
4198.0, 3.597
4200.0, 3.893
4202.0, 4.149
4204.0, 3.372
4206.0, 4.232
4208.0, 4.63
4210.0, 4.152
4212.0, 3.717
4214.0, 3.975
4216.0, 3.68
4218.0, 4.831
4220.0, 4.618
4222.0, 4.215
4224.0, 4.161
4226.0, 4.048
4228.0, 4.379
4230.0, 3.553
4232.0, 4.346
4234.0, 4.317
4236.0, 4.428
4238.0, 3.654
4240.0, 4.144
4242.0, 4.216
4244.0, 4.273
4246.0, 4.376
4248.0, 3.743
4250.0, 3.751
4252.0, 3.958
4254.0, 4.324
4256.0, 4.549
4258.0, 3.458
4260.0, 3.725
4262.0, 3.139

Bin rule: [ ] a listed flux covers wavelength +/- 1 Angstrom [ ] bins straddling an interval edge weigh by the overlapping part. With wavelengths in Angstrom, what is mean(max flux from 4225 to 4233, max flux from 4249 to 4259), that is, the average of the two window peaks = 4.46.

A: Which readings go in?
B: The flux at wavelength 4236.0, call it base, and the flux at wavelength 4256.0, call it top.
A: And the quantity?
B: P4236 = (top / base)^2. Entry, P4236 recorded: 1.06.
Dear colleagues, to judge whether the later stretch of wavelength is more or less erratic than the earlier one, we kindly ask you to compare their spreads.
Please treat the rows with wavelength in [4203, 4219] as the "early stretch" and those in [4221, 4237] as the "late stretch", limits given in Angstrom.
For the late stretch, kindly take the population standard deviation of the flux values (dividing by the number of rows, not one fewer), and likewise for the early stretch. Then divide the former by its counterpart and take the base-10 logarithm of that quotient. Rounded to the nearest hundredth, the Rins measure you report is -0.24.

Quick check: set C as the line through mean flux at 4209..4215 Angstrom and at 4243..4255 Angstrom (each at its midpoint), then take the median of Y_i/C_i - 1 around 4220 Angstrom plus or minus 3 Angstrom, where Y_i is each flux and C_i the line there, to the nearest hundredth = 0.16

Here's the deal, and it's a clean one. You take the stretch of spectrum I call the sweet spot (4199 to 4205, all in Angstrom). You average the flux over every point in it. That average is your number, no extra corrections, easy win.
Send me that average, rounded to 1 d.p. 3.8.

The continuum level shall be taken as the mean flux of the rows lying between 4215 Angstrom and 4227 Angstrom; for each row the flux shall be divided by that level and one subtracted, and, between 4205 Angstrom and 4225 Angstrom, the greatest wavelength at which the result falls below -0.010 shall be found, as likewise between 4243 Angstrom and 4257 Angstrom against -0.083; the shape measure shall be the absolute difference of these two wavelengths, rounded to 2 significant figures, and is 26 Angstrom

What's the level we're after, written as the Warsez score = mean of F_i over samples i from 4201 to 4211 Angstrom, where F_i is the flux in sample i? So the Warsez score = 4.11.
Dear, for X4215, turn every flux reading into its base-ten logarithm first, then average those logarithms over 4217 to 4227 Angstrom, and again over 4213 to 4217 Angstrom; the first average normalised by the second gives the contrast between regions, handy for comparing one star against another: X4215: 1.10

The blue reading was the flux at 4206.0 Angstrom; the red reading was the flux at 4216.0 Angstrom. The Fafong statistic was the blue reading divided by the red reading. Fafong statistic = 1.15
